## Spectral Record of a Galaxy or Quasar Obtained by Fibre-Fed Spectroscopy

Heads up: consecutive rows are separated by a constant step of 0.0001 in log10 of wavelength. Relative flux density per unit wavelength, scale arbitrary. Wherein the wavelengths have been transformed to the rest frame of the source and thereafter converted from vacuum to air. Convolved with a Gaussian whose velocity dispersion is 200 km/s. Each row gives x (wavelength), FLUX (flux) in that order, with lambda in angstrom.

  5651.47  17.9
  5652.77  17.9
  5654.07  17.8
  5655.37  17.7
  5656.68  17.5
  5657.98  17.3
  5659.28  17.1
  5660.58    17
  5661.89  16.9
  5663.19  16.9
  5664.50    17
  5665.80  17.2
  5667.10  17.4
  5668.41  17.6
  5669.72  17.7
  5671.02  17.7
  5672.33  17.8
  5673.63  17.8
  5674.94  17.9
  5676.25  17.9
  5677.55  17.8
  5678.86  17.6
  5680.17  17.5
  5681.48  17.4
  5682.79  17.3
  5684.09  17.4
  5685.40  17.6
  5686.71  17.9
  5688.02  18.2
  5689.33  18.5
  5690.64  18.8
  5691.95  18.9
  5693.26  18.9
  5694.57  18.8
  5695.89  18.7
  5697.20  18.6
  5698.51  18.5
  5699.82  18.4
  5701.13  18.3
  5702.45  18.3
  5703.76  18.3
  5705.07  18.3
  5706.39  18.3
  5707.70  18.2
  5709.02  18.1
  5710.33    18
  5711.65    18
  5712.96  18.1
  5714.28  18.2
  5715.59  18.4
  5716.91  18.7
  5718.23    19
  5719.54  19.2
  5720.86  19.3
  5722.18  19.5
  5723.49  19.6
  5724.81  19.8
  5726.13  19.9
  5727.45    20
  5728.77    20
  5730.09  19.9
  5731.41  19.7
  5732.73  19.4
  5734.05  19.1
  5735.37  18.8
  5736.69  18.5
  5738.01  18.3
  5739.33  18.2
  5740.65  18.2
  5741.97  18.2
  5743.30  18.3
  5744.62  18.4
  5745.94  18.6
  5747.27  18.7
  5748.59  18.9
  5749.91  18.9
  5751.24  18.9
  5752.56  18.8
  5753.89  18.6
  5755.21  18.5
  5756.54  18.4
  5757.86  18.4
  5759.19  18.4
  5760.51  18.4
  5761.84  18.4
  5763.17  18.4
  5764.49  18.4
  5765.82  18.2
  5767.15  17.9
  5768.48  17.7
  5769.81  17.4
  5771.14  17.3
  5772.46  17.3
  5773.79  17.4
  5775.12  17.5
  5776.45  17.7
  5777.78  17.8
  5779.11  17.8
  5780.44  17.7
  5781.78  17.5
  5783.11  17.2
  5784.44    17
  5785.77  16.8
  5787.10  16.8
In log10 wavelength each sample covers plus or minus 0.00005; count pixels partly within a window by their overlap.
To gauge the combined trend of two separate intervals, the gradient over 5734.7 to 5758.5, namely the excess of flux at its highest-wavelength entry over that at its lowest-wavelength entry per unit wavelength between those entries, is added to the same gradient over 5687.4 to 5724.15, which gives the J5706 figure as 0.02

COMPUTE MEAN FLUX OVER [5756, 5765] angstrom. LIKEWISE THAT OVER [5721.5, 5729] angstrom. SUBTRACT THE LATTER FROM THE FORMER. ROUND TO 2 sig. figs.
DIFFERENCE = -1.4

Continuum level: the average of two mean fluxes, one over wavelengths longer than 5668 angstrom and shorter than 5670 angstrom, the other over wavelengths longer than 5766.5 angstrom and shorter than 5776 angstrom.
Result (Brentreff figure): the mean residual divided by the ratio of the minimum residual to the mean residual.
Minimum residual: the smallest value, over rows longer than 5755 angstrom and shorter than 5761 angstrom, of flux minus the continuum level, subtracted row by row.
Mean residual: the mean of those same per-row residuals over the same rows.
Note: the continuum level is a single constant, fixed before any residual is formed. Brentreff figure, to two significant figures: 0.87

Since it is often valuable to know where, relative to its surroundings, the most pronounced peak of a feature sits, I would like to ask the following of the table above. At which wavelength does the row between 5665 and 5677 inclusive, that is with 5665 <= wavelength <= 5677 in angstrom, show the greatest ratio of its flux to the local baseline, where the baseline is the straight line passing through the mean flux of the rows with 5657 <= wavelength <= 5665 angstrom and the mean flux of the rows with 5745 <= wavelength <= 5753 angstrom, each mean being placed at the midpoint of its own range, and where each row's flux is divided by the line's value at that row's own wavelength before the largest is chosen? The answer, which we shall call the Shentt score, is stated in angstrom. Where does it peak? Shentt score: 5674.94 angstrom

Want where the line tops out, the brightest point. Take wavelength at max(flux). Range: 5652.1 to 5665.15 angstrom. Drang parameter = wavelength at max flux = 5652.77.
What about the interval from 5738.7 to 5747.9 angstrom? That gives 5747.27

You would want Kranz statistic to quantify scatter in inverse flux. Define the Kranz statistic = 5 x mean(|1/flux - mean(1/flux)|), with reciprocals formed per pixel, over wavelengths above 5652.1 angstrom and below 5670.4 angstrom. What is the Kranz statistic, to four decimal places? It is 0.0050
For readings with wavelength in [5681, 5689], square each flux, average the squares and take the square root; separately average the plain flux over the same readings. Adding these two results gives 35.3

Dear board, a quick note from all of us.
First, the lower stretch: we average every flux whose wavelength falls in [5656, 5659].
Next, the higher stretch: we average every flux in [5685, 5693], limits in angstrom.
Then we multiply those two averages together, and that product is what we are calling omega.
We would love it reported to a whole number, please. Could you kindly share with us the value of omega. 319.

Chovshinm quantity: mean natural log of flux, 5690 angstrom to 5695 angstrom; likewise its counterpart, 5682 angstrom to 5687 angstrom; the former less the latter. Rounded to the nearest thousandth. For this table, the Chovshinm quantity 0.072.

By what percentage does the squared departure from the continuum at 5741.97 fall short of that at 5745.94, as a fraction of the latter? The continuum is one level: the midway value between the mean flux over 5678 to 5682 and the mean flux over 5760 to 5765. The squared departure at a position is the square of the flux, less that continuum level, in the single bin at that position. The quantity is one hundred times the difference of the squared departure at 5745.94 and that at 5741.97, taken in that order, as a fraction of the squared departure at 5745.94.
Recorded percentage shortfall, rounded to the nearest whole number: 85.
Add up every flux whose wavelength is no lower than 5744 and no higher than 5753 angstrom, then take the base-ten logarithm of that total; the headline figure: 2.12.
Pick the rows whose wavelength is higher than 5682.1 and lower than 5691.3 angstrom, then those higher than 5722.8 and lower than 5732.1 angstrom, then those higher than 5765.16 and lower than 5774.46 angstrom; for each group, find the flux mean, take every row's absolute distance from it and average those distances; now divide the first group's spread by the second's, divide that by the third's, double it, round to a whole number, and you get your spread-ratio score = 27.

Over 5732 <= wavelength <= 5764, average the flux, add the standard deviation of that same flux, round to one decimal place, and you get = 18.9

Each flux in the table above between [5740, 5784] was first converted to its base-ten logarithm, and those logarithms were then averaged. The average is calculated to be 1.258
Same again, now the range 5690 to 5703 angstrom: 1.270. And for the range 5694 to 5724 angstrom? 1.268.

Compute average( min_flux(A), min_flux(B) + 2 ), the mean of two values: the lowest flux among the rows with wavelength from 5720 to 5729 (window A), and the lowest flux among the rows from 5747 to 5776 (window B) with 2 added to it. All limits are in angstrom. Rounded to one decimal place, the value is 19.3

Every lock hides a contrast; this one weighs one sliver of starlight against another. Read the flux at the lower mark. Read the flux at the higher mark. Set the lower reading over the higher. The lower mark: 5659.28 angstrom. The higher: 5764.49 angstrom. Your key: 0.93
